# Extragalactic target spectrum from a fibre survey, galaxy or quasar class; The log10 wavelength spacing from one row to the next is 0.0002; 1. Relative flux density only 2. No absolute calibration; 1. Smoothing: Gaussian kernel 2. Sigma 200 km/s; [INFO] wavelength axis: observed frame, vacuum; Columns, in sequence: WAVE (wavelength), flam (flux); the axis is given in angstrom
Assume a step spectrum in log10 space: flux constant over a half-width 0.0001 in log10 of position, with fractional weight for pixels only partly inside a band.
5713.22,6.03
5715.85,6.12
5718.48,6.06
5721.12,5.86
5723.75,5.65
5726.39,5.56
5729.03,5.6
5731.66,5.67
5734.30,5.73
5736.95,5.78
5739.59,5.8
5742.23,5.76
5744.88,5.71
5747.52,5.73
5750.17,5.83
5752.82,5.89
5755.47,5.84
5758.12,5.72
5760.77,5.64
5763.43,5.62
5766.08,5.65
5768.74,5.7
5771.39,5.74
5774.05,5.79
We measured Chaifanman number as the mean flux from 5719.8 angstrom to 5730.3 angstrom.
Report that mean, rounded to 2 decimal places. 5.67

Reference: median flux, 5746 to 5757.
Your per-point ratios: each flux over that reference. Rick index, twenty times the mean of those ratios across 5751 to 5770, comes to 19.6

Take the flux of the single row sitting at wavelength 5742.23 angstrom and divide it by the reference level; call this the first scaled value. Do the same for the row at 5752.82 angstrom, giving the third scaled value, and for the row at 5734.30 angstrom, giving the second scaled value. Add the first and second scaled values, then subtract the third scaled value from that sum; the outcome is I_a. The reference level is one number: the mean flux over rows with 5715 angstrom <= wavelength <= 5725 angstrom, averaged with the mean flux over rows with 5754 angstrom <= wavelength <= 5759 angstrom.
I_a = 0.957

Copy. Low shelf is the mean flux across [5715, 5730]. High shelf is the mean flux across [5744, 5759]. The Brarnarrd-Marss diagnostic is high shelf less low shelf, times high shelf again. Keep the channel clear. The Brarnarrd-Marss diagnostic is -0.1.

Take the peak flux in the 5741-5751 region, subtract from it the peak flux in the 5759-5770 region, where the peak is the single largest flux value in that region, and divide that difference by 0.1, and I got 1.3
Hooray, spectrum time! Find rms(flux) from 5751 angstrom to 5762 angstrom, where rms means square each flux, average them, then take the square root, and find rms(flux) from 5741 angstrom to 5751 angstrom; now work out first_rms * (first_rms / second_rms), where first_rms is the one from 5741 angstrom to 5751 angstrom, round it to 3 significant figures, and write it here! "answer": 5.74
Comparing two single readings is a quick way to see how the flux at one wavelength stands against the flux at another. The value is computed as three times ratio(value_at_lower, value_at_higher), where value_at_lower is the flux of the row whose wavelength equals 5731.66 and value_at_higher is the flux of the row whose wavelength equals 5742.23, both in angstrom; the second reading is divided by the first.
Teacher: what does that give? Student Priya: 3.05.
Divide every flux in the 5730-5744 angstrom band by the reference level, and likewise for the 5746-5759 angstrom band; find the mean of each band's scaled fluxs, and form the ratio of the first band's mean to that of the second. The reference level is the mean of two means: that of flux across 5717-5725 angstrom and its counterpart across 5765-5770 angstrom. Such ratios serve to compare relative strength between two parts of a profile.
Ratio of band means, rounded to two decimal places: 0.99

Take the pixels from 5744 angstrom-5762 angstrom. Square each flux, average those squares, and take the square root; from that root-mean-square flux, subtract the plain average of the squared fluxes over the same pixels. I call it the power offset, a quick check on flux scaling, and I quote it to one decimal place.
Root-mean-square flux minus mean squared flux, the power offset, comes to -27.5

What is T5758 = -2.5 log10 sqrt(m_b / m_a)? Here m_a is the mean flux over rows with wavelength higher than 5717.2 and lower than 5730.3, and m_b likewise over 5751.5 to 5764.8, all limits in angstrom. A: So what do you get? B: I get 0.000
